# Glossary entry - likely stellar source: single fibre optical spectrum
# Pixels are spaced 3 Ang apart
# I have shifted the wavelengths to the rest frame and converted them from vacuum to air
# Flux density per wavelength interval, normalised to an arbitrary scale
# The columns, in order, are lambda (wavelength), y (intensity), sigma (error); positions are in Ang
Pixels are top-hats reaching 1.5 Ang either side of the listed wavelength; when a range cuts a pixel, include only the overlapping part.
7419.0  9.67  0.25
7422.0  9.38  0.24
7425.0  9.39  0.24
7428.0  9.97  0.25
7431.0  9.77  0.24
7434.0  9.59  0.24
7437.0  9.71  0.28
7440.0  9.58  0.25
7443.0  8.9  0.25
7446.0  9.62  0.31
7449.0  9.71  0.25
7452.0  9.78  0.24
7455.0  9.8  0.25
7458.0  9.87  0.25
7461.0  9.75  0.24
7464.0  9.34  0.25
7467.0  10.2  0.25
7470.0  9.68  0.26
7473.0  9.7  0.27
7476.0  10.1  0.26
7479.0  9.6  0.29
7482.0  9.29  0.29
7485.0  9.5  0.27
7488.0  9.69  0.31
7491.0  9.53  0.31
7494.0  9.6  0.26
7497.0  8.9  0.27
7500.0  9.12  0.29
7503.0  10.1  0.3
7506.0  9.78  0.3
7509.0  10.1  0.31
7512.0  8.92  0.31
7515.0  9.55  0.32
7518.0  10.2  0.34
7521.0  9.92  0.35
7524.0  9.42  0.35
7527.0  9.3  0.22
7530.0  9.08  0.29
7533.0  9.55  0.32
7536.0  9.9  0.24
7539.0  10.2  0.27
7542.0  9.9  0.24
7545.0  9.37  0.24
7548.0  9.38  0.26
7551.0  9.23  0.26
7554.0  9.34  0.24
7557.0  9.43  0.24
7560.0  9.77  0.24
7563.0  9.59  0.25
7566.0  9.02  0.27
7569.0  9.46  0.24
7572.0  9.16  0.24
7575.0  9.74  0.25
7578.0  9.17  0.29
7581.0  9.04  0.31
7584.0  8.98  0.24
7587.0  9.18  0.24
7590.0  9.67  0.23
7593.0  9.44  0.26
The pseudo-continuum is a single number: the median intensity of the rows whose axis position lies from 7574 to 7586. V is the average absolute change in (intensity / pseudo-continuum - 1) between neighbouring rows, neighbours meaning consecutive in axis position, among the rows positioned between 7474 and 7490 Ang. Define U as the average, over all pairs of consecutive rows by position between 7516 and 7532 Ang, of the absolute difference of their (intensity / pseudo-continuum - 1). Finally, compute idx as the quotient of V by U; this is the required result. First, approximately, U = 0.031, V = 0.033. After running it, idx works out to 1.1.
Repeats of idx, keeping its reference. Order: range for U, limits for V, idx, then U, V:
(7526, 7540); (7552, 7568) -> 0.9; 0.037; 0.032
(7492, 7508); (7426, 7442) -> 0.3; 0.061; 0.017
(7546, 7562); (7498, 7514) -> 4.1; 0.019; 0.077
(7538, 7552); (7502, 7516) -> 2.5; 0.027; 0.067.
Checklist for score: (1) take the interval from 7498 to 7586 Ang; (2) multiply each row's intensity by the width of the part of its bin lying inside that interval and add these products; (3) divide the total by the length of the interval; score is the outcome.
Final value 9.50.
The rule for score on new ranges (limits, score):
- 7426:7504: 9.63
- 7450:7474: 9.77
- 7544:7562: 9.43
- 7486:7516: 9.53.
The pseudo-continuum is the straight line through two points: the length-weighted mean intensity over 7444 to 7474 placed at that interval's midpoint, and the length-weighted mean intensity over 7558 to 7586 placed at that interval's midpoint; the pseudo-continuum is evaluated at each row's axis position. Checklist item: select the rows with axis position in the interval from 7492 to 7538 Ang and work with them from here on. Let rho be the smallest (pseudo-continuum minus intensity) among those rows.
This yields -0.68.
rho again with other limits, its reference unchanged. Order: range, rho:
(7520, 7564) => -0.76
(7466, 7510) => -0.55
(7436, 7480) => -0.50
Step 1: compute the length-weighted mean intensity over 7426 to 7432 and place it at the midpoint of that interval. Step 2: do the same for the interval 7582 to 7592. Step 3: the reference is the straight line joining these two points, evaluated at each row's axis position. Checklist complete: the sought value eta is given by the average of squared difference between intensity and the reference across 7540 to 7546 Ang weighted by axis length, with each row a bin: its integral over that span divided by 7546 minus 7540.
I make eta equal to 0.157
